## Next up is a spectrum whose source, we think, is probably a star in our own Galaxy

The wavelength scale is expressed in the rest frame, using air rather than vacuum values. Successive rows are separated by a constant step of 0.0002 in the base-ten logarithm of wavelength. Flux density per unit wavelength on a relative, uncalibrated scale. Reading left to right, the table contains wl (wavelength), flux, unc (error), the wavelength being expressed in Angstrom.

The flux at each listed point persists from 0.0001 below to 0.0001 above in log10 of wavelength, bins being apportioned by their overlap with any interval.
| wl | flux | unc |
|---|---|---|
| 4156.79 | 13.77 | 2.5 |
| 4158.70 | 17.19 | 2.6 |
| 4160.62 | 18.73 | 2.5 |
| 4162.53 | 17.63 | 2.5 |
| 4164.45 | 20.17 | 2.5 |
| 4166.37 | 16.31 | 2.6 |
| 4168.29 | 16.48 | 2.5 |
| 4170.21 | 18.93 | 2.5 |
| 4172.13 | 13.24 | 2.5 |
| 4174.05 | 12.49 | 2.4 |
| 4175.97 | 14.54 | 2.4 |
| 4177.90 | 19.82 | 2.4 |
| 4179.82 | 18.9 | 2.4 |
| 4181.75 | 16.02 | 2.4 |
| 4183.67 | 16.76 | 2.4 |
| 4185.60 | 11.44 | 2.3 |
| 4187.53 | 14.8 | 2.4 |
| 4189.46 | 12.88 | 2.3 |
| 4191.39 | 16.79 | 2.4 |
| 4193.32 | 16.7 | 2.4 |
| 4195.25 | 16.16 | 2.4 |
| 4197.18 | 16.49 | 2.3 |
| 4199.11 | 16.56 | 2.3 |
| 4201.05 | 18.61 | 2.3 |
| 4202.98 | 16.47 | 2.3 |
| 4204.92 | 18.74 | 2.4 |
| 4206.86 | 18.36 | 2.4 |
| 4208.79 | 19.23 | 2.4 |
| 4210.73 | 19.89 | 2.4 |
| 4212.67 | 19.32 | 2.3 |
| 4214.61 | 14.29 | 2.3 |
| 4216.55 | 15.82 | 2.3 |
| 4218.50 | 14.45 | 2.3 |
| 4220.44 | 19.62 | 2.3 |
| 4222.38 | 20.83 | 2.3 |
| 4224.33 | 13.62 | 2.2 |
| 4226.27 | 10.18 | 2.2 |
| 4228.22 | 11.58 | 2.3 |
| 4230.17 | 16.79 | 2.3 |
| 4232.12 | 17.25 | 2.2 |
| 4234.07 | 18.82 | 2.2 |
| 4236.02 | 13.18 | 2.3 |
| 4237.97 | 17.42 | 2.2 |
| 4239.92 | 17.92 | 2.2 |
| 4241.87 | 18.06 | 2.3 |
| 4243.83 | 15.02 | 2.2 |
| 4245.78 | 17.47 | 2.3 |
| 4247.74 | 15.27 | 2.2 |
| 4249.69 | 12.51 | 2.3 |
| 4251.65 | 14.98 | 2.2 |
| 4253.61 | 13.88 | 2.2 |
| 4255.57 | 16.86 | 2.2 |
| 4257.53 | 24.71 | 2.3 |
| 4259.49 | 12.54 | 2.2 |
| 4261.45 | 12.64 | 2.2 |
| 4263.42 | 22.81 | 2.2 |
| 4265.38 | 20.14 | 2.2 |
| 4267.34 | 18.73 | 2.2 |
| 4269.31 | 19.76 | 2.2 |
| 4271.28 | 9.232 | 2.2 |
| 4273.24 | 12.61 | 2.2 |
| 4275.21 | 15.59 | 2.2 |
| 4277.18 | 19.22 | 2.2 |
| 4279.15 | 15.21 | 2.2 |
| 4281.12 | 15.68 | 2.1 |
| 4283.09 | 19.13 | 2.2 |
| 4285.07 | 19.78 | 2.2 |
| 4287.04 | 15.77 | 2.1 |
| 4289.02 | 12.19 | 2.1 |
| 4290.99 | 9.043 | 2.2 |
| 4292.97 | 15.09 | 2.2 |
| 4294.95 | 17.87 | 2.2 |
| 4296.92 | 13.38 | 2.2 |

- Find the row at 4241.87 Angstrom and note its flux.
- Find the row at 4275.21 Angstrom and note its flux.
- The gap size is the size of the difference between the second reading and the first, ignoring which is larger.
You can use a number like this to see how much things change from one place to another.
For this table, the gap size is 2.5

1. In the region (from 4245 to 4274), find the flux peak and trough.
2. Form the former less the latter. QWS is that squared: 240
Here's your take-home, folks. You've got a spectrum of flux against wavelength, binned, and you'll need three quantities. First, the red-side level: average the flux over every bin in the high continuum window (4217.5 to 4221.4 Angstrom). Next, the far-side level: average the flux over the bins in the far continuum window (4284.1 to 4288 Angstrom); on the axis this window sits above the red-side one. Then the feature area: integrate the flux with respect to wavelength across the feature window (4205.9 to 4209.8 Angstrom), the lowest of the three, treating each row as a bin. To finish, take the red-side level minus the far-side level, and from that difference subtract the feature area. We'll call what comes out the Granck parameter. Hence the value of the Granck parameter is -74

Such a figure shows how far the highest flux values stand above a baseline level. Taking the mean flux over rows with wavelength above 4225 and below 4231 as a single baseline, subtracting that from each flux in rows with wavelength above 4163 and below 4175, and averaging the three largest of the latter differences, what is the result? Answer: 5.7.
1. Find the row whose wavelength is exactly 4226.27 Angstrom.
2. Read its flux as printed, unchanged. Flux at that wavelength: 10.18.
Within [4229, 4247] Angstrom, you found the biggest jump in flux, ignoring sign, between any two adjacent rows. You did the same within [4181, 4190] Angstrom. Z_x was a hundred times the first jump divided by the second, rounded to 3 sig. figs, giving 106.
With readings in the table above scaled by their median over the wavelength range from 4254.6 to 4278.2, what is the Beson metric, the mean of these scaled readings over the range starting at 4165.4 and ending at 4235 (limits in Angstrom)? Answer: 0.920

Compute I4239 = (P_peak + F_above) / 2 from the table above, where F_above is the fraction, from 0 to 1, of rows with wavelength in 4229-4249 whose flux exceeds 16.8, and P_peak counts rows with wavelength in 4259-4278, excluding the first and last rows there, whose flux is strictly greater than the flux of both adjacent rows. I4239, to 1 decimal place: 1.3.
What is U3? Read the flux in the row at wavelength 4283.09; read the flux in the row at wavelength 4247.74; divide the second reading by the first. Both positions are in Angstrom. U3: 0.80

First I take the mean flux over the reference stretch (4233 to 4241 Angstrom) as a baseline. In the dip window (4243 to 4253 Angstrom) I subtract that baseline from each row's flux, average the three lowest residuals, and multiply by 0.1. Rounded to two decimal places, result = -0.27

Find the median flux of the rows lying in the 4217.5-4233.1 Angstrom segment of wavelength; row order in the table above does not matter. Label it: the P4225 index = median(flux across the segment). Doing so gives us 15.6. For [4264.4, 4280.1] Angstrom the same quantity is 17.2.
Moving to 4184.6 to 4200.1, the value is 16.3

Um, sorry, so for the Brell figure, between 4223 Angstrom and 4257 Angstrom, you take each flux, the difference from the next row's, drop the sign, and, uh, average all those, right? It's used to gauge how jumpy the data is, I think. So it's 2.5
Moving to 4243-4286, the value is 3.7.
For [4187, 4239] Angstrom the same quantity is 2.3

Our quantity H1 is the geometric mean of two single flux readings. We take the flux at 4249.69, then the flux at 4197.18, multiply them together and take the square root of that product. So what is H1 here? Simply 14.4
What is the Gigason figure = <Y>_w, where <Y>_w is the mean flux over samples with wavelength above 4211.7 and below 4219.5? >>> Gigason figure 16.0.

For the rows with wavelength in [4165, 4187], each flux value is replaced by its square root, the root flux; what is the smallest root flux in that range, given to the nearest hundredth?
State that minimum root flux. 3.38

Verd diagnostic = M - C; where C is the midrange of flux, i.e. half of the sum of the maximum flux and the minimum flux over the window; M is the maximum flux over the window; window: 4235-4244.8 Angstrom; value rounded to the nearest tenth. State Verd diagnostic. 2.4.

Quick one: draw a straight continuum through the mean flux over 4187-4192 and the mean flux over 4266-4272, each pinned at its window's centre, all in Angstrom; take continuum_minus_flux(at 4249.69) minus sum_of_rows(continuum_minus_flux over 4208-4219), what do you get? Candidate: 15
